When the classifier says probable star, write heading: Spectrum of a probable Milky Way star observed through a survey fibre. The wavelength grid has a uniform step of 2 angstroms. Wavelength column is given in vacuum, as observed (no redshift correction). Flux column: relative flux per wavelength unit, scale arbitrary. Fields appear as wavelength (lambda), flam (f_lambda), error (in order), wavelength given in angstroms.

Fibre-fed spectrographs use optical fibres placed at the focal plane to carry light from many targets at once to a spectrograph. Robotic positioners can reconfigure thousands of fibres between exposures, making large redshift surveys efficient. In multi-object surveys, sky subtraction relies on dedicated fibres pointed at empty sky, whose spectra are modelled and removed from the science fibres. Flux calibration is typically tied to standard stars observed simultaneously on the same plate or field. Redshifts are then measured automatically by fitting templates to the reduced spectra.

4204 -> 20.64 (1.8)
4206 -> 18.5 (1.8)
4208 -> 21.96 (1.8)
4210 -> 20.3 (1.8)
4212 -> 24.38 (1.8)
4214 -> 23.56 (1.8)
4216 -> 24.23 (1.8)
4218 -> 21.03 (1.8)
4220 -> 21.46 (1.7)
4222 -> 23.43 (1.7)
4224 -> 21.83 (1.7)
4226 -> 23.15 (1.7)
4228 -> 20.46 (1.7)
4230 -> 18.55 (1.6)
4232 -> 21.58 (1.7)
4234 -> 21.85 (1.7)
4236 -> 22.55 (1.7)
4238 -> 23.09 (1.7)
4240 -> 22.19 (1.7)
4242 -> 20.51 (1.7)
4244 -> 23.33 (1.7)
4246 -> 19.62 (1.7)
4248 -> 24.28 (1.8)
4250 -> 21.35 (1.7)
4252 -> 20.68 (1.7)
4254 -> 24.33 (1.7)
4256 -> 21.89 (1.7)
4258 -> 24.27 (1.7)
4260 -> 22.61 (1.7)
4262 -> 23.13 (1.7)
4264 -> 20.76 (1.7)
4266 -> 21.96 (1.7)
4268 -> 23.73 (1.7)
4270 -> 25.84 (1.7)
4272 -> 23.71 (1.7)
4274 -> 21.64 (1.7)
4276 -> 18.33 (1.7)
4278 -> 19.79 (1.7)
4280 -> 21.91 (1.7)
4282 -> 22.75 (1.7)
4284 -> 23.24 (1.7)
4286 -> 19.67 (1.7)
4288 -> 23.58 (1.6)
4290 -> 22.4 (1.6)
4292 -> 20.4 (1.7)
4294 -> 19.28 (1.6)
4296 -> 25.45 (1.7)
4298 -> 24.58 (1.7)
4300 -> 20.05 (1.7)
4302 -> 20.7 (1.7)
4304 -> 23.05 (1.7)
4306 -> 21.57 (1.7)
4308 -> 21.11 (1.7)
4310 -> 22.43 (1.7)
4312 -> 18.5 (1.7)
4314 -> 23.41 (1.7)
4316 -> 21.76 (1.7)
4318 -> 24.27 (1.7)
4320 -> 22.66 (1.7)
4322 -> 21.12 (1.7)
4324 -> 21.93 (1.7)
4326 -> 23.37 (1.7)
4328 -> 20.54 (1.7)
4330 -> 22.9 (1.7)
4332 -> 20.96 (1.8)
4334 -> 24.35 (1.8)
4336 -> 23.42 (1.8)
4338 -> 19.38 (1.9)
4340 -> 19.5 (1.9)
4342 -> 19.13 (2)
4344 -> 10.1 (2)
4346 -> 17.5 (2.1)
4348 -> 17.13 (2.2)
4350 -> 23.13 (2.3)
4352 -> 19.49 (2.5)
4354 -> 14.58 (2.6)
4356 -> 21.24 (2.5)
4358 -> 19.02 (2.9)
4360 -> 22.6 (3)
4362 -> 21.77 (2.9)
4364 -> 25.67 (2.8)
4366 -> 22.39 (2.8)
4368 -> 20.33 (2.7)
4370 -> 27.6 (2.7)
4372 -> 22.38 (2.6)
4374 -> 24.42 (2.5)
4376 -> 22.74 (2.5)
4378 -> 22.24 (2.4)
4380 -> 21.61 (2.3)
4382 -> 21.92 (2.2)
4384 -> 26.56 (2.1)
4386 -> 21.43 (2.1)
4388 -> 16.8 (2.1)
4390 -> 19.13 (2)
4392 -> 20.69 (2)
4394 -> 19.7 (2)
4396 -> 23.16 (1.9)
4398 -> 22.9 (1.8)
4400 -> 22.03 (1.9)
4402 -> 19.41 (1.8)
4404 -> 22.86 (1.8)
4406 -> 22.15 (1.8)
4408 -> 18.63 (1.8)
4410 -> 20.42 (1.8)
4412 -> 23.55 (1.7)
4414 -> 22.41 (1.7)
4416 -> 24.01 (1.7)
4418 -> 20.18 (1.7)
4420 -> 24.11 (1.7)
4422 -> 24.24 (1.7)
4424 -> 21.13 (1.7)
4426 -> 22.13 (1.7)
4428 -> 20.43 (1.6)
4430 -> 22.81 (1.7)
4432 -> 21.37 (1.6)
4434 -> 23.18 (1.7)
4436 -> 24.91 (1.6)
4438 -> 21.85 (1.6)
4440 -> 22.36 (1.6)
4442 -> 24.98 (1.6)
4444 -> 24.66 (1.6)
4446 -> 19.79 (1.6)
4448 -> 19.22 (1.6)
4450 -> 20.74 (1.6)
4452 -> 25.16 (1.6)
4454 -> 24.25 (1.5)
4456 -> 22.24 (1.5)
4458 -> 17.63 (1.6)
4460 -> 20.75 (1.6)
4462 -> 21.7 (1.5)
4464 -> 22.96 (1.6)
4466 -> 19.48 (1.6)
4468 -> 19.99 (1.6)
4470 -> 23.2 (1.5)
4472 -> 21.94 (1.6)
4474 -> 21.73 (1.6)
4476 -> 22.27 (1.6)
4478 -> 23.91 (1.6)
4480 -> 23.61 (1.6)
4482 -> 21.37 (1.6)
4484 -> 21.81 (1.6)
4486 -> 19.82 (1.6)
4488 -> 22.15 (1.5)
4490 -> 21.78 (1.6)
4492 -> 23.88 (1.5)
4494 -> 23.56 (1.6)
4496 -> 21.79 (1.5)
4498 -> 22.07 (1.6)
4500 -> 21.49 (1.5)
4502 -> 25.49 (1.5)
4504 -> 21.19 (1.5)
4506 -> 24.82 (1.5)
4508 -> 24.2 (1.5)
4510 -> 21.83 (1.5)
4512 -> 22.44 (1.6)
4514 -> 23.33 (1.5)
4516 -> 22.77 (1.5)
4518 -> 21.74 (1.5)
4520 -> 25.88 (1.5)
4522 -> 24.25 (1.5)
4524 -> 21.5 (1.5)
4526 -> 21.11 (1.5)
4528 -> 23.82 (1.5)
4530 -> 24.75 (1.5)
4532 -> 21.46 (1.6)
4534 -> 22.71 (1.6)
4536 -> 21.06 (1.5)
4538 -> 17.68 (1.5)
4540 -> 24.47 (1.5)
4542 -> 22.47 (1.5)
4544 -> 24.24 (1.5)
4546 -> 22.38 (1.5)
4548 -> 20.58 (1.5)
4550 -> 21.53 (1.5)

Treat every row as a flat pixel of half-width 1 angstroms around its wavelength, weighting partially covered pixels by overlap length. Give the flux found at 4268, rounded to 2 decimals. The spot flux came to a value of 23.73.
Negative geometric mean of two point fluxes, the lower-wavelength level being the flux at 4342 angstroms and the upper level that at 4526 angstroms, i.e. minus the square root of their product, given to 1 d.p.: -20.1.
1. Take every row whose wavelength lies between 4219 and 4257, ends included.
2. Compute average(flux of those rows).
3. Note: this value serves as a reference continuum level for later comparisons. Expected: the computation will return 21.90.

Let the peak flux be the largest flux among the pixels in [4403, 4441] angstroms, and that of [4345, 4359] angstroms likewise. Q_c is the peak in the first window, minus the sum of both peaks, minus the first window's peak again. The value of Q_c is -48.0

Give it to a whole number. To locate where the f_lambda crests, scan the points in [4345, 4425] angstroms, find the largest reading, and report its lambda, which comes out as 4370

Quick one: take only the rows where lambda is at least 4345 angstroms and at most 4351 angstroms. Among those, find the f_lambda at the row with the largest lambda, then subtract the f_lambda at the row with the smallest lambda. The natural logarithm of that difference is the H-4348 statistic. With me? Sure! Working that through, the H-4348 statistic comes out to 1.7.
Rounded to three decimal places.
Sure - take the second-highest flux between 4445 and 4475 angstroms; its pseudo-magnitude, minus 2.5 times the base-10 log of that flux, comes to -3.462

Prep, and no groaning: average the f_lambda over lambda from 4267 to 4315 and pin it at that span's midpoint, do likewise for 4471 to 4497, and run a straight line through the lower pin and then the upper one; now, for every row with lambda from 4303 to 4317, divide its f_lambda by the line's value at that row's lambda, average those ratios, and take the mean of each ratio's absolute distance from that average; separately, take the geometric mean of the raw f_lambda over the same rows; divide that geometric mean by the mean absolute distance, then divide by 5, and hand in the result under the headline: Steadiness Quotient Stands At 86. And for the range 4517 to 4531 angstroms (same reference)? 66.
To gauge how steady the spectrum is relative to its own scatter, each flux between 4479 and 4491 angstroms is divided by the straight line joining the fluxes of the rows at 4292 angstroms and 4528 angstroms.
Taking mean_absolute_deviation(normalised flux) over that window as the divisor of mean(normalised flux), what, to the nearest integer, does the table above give 28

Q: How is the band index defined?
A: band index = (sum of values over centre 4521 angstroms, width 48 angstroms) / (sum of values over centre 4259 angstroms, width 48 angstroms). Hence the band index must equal 1.02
